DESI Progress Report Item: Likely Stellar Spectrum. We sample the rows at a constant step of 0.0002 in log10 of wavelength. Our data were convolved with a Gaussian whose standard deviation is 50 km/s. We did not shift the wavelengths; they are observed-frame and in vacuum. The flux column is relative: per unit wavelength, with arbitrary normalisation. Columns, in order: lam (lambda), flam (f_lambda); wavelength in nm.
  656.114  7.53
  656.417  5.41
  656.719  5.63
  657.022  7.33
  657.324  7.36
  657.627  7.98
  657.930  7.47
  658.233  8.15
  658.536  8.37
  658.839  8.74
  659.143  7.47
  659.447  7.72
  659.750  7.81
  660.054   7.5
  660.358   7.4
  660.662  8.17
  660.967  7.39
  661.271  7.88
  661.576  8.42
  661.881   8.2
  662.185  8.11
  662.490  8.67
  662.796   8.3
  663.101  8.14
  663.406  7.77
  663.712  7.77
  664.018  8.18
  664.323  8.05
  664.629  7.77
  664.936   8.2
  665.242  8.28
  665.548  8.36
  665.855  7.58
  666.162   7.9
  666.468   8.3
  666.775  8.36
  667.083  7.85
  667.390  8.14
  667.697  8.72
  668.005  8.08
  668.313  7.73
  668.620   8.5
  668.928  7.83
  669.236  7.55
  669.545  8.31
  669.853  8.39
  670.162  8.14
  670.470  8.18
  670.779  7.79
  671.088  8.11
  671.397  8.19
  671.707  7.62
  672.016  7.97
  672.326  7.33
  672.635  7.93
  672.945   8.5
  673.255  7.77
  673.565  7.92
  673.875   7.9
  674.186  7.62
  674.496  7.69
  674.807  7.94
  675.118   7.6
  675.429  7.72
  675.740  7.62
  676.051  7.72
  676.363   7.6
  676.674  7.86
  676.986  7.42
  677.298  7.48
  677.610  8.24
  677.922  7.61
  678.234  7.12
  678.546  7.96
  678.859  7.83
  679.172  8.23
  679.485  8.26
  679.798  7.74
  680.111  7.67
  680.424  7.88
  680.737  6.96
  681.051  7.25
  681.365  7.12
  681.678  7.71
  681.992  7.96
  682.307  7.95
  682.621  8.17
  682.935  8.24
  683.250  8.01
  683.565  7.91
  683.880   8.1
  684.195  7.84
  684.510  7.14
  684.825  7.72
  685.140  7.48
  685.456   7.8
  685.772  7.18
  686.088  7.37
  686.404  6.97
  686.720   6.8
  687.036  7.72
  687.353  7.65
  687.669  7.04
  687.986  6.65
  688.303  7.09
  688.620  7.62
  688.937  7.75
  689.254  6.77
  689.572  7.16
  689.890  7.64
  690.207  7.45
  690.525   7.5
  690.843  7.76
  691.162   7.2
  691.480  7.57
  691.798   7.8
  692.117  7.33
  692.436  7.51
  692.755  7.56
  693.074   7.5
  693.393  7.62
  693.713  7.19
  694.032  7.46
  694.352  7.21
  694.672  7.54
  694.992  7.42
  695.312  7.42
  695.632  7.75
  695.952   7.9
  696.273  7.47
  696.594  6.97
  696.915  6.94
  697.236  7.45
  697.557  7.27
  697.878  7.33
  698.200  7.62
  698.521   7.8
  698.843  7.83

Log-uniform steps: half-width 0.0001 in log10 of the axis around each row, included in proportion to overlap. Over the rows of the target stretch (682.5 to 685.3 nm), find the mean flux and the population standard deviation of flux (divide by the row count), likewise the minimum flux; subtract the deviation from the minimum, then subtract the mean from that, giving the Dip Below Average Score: -1.04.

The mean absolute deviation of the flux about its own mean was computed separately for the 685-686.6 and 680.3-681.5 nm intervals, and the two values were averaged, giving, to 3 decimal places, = 0.258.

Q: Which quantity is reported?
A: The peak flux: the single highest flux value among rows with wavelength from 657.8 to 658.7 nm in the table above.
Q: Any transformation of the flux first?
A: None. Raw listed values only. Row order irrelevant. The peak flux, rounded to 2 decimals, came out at 8.37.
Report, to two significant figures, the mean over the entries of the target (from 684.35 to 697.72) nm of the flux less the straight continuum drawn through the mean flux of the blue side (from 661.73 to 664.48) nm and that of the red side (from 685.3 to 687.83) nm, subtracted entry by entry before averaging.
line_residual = 0.23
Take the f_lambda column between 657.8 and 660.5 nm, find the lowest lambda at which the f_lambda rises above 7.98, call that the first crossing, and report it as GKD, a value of 658.233 nm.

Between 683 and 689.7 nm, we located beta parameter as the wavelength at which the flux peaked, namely 683.880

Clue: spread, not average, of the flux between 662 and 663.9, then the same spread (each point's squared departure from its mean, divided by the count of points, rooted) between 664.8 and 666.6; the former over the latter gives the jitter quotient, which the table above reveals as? 1.1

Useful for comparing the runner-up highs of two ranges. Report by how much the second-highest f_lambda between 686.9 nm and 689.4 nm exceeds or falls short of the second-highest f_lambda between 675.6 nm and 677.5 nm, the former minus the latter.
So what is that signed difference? 0.0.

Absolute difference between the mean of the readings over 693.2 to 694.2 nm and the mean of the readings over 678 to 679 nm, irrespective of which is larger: 0.21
